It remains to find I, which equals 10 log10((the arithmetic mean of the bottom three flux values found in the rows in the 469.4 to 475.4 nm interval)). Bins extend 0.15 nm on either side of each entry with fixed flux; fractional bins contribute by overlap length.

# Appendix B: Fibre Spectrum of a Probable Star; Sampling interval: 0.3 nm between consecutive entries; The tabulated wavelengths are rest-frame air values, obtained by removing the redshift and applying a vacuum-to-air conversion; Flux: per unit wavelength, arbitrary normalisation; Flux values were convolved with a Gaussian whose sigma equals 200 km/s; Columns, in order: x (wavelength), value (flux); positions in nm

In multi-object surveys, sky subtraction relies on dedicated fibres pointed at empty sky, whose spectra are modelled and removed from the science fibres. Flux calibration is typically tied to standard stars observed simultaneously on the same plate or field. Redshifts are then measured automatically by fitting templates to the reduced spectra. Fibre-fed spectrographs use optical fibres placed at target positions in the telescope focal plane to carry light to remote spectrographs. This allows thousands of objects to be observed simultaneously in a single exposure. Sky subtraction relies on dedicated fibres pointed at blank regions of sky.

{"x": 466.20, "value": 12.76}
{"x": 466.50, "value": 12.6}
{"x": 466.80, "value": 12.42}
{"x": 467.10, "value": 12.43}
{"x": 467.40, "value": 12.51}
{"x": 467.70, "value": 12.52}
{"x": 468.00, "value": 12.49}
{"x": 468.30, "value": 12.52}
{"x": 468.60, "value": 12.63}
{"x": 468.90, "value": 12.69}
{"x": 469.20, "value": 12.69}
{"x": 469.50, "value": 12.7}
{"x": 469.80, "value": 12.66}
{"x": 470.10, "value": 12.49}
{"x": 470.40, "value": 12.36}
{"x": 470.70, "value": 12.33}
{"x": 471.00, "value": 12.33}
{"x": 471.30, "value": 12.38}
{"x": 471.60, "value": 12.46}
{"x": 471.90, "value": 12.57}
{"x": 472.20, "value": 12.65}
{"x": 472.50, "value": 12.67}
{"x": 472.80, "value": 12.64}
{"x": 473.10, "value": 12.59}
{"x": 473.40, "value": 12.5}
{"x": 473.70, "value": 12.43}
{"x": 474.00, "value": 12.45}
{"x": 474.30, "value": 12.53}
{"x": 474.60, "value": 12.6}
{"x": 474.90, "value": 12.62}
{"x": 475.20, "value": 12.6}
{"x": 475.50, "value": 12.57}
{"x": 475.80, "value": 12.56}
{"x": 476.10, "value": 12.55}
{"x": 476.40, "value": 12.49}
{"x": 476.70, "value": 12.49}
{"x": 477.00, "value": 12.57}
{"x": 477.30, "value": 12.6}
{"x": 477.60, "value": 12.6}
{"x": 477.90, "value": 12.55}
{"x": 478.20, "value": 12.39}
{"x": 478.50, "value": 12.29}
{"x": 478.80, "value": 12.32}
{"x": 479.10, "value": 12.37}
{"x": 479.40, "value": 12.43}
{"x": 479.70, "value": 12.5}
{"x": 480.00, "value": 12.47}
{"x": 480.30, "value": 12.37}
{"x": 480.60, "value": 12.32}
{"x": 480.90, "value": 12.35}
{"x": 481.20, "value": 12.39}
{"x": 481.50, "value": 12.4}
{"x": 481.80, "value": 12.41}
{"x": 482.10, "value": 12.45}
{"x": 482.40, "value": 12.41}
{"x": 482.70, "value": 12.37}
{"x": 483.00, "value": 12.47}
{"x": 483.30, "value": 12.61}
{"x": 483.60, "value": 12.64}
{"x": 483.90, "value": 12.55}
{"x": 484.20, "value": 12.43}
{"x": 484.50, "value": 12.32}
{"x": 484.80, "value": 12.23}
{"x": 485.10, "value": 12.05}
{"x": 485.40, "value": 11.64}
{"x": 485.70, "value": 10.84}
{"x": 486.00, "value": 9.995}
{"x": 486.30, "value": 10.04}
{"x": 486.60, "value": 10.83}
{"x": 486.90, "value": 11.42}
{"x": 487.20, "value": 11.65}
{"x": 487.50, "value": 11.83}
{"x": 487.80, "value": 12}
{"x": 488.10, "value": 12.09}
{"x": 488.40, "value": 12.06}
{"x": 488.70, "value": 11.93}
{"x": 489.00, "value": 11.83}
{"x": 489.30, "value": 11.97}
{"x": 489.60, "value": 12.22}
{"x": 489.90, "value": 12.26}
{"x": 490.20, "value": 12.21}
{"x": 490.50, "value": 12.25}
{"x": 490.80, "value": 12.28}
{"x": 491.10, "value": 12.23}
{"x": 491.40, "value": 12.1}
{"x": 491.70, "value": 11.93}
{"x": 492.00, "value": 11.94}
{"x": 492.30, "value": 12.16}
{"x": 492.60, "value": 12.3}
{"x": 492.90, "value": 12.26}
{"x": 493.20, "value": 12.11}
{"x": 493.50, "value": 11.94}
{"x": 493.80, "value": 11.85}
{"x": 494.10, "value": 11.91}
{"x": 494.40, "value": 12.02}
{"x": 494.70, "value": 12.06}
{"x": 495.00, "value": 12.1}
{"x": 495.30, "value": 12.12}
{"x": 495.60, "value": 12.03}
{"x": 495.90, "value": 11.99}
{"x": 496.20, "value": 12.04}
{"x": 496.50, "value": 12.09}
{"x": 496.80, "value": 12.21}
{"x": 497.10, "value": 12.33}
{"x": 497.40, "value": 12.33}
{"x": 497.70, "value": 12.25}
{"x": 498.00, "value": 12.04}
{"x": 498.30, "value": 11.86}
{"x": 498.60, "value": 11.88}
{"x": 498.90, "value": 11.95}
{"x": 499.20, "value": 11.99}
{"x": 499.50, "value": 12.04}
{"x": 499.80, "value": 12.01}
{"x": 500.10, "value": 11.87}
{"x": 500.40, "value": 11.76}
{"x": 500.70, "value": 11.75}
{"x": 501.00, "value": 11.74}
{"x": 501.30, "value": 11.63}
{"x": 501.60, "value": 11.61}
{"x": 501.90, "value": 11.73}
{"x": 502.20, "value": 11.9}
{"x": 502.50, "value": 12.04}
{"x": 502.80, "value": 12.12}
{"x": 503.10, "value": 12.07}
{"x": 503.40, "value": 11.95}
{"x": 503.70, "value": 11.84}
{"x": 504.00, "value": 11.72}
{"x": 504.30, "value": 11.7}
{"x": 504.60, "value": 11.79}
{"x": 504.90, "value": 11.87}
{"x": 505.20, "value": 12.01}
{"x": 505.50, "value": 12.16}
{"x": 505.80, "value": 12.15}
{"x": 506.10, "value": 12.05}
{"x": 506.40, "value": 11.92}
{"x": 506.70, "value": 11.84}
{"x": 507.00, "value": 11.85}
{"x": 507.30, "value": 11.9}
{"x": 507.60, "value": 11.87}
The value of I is 10.9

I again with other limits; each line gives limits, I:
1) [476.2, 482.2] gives 10.9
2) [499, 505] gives 10.7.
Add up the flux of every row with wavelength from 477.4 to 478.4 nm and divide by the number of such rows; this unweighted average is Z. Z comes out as 12.51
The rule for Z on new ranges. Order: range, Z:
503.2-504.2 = 11.84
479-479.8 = 12.43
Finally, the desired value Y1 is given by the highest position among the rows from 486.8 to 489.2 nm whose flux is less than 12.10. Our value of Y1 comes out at 489.00 nm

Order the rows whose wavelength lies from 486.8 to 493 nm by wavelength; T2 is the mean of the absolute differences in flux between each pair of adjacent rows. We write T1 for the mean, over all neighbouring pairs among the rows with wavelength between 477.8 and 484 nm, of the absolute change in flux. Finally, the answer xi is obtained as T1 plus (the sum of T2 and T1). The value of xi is 0.234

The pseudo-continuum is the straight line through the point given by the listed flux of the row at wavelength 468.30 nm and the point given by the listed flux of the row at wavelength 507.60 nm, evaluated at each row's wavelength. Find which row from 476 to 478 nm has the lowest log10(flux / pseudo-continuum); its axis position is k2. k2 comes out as 476.40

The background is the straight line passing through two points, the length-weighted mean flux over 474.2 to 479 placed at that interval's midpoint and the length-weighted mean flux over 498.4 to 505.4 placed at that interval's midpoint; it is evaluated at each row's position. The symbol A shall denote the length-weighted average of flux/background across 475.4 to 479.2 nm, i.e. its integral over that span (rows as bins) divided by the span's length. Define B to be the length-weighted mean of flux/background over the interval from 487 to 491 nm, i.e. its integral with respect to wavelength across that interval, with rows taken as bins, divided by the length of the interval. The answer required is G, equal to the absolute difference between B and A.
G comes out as 0.012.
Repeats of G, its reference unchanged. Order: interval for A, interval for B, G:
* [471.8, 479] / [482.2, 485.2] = 0.008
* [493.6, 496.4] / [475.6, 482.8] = 0.002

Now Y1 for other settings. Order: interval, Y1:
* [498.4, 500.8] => 500.70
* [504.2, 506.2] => 506.10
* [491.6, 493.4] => 492.00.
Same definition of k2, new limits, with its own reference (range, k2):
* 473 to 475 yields 473.70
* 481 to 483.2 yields 481.20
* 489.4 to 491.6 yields 491.40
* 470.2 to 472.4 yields 470.70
